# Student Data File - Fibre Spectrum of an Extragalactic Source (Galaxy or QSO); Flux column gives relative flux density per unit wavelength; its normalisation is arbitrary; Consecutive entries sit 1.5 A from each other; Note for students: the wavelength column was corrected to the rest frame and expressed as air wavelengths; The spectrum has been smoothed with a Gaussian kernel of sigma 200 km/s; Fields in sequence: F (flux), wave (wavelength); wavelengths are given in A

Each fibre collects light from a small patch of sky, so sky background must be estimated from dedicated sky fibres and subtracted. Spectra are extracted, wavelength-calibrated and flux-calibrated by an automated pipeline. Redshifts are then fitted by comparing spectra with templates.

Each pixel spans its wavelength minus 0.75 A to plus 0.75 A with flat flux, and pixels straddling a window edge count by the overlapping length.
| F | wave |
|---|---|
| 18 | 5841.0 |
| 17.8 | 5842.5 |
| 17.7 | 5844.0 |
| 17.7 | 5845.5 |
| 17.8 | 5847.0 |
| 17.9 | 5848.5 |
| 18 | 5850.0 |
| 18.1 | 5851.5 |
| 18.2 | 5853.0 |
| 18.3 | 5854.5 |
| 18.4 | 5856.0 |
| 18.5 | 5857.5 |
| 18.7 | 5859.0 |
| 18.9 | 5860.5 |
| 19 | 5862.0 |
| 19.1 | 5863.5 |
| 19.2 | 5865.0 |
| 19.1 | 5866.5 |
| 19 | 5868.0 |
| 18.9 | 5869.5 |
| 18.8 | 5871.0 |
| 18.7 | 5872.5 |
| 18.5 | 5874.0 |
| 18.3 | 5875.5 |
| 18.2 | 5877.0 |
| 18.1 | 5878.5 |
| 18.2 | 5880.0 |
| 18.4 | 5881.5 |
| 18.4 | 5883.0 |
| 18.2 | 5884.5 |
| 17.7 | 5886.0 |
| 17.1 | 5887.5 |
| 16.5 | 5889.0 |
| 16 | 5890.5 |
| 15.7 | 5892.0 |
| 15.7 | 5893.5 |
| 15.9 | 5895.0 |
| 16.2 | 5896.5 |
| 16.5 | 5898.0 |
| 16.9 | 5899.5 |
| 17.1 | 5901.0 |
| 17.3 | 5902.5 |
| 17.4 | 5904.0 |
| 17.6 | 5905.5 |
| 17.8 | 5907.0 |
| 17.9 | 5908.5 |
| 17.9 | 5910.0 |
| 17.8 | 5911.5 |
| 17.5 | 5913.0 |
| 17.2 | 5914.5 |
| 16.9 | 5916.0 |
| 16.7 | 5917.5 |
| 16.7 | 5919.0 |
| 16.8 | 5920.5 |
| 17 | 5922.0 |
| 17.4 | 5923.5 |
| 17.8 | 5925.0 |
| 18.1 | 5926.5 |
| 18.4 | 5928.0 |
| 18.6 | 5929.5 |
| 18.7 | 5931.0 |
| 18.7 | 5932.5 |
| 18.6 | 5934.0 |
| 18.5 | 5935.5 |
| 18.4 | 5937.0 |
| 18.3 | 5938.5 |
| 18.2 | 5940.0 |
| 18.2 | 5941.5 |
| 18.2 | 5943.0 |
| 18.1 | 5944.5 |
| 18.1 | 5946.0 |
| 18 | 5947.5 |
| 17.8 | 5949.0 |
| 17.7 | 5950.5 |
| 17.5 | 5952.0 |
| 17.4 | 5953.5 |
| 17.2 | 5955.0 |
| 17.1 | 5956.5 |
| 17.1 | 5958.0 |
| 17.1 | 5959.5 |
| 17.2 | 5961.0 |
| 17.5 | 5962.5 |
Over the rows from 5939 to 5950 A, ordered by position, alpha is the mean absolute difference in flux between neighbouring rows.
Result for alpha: 0.07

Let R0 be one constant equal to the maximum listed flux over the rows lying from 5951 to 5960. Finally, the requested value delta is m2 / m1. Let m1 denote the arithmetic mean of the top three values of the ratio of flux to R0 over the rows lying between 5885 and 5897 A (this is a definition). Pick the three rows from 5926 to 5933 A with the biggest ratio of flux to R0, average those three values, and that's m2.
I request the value 1.09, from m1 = 0.98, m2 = 1.07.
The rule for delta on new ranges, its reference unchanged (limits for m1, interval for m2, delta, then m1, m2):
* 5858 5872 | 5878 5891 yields 0.96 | 1.09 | 1.05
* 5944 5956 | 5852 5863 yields 1.04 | 1.03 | 1.08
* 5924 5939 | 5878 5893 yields 0.98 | 1.07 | 1.05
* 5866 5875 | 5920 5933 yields 0.98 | 1.09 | 1.07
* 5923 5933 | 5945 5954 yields 0.96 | 1.07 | 1.03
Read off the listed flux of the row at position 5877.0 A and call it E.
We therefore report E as 18.2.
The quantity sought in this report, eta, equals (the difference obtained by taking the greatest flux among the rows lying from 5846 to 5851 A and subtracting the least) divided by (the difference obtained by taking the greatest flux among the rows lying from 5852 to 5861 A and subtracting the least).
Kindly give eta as 0.3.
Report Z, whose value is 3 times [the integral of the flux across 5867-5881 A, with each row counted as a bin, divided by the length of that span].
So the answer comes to 56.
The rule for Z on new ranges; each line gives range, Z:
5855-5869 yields 57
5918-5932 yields 53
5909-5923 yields 52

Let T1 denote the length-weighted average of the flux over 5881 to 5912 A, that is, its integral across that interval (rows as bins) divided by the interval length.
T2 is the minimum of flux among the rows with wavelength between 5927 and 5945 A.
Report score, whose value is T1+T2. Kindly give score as 35.2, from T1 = 17.1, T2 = 18.1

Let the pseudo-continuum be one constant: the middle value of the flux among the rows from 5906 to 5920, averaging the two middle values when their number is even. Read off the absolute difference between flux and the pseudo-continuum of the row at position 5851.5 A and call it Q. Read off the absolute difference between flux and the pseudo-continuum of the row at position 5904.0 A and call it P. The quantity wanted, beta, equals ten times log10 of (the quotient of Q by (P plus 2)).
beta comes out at -5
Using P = 0.10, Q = 0.6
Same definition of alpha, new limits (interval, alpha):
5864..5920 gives 0.21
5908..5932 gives 0.21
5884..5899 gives 0.37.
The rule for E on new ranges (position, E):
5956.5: 17.1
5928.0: 18.4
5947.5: 18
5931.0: 18.7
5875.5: 18.3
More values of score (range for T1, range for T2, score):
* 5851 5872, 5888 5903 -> 34.4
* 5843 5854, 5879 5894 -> 33.6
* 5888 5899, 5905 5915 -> 33.3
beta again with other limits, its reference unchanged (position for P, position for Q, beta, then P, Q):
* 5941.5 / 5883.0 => -5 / 0.70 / 0.9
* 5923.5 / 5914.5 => -8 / 0.10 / 0.3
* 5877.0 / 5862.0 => -3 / 0.70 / 1.5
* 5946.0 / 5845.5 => -11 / 0.60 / 0.2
